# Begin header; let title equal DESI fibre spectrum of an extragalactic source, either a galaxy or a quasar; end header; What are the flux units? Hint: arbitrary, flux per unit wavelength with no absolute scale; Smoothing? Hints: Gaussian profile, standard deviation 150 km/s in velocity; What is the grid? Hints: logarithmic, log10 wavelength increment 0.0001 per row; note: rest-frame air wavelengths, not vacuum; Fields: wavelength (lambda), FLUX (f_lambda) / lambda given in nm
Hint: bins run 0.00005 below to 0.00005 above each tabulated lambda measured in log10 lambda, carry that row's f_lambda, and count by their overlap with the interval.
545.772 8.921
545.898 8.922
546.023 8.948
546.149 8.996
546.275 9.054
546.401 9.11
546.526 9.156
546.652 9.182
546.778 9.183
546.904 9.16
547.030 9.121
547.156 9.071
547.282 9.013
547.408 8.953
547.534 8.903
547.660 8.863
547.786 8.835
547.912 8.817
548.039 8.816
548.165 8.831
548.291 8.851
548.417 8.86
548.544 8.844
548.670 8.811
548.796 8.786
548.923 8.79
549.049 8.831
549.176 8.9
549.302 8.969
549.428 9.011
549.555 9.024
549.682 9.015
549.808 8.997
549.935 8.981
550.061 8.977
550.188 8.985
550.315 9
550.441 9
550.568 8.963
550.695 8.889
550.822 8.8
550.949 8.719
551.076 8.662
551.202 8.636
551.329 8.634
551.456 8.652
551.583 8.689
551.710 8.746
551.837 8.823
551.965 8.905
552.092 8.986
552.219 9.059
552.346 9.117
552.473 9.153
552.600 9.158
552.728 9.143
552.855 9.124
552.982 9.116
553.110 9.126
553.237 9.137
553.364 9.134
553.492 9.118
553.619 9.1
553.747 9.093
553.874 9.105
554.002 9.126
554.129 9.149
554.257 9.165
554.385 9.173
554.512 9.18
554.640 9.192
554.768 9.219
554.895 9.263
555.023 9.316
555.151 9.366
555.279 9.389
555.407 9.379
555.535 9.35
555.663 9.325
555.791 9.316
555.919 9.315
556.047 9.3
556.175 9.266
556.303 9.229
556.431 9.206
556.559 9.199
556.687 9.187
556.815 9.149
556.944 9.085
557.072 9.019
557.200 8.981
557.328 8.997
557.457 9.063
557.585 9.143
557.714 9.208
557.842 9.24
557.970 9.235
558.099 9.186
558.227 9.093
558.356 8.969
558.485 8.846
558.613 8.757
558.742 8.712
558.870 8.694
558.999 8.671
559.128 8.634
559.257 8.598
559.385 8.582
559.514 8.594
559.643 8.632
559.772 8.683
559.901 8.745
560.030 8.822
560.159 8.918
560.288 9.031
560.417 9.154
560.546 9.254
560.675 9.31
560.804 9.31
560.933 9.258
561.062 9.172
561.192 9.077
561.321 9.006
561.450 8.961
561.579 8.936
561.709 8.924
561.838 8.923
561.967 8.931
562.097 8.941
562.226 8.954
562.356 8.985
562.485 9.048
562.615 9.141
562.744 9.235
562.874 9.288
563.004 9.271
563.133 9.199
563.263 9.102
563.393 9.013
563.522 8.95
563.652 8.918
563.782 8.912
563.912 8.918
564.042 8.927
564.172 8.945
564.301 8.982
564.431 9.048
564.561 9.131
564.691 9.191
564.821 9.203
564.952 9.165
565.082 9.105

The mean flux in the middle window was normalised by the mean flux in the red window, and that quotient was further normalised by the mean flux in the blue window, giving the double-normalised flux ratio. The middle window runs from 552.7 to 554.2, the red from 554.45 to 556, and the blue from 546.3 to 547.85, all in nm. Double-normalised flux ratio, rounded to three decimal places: 0.108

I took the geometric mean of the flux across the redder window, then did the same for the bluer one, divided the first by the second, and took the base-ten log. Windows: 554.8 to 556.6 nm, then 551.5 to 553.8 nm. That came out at 0.012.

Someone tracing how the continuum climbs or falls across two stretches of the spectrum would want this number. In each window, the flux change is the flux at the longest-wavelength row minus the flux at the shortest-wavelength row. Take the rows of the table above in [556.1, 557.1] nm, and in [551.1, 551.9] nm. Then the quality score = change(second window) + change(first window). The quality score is -0.1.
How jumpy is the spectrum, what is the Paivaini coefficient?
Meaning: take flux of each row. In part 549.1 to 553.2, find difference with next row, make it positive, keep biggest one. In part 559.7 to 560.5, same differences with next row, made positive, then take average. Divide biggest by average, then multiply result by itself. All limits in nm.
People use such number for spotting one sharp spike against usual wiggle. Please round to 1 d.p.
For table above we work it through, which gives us 0.9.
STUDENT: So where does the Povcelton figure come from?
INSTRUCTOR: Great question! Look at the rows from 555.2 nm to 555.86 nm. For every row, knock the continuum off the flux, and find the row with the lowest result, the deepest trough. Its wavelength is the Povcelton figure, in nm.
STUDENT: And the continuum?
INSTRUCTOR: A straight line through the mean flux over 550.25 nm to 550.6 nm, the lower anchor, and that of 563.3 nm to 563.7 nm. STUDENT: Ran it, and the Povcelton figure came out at 555.791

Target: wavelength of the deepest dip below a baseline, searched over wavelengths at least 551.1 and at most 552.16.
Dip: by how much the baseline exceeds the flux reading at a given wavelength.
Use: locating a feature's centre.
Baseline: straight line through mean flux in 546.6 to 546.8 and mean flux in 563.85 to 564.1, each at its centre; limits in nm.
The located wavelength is 551.329 nm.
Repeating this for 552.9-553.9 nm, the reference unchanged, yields 553.747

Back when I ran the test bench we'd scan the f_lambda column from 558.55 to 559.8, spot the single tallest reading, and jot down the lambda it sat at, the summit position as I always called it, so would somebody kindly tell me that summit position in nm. 558.613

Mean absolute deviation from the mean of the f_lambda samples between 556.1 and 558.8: 0.13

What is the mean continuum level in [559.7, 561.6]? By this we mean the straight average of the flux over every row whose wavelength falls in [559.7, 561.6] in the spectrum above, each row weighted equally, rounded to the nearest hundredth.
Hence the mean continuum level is 9.04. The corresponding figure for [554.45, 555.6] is 9.29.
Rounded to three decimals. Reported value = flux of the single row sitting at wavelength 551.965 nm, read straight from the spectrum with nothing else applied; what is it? 8.905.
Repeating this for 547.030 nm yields 9.121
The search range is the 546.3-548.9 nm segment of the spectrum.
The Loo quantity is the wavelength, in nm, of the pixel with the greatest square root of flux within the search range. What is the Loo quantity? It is 546.778 nm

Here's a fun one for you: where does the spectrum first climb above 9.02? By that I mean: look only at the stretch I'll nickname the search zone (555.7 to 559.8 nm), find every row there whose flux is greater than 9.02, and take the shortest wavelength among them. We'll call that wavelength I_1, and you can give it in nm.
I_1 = 555.791 nm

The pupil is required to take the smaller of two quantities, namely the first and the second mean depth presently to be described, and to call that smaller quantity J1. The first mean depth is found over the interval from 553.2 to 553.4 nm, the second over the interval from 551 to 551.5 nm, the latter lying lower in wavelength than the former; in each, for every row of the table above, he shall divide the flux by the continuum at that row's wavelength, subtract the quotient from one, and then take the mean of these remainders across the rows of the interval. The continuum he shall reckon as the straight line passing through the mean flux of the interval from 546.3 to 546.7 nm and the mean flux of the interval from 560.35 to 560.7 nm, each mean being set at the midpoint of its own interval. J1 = 0.006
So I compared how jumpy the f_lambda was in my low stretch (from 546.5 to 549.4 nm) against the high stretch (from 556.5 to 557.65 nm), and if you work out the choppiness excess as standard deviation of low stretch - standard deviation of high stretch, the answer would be 0.06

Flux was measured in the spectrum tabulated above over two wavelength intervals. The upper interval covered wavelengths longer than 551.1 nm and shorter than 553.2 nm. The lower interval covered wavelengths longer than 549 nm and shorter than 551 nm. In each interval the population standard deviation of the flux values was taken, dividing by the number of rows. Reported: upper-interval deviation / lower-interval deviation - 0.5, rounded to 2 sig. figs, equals 1.9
